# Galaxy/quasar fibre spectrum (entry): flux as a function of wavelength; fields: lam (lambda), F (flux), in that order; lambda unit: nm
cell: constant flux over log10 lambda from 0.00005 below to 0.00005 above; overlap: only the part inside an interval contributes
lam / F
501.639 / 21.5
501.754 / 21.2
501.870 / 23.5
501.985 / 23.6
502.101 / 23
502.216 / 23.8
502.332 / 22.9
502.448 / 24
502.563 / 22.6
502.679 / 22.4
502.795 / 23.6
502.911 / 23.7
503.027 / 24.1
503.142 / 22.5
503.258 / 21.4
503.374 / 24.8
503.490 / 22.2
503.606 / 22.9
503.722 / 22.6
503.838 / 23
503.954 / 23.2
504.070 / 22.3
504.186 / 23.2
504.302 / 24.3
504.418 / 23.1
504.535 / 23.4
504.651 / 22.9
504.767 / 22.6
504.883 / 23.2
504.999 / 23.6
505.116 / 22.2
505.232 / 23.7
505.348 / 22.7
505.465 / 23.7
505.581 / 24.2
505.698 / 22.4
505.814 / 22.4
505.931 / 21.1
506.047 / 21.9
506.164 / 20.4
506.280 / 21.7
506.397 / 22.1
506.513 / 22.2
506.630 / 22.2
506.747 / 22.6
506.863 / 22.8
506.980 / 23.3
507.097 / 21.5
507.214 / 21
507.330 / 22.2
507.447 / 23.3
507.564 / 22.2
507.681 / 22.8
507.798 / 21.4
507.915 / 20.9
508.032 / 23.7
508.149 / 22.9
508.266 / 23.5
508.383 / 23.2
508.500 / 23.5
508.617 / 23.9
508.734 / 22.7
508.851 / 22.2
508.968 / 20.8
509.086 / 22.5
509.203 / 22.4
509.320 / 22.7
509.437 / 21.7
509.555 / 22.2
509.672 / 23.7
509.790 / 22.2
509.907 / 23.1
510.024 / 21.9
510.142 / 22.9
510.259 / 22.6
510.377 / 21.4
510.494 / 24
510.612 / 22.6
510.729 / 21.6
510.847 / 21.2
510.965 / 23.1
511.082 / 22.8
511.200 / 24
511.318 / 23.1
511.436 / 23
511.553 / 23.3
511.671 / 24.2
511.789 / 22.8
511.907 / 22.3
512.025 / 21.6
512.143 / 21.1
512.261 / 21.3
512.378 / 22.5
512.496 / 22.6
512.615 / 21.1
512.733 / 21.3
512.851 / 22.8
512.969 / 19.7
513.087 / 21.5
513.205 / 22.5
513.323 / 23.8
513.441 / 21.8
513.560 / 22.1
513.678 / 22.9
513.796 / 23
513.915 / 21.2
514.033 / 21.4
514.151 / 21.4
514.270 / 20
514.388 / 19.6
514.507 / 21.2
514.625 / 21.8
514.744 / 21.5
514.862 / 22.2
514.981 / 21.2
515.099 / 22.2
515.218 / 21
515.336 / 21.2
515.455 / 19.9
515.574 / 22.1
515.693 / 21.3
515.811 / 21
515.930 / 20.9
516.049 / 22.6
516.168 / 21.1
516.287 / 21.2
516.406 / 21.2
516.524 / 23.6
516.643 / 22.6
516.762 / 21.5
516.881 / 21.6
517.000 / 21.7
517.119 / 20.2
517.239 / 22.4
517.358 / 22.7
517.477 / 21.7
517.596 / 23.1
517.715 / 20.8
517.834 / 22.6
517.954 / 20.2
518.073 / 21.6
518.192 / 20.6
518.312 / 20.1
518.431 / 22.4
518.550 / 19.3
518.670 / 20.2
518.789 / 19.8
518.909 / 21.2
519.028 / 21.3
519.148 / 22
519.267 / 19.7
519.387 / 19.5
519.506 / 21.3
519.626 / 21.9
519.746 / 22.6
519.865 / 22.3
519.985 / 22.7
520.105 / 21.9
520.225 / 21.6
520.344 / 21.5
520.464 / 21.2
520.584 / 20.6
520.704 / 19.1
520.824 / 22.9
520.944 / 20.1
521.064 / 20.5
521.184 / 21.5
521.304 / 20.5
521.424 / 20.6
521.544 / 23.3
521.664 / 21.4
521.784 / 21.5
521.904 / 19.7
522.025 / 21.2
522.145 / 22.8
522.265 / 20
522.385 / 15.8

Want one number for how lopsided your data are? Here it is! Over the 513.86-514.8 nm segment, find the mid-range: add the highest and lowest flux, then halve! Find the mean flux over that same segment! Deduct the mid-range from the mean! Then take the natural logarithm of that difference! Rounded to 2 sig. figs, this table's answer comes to -1.2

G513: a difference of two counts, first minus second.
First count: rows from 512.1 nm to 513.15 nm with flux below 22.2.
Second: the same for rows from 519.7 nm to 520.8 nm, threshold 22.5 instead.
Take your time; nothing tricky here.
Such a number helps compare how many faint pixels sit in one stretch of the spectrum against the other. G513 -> -1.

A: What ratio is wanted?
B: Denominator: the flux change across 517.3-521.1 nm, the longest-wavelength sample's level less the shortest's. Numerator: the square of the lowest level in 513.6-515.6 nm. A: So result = -175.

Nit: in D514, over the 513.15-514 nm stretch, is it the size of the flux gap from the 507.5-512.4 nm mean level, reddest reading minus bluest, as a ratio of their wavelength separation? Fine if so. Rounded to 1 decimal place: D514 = 1.8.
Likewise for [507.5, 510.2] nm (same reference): 0.0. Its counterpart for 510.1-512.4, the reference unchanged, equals -0.1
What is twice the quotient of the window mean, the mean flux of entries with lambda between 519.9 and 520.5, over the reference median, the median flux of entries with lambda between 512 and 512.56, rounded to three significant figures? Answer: 2.02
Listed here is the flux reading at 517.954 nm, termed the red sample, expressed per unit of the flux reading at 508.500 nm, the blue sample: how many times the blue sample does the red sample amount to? 0.860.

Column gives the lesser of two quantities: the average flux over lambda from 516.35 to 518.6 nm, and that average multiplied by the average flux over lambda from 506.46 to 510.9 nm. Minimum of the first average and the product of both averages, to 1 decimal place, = 21.6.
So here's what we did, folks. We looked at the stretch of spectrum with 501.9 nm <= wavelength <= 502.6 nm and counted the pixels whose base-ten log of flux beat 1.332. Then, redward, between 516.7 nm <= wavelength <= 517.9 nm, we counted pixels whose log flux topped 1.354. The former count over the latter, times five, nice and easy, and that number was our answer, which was 10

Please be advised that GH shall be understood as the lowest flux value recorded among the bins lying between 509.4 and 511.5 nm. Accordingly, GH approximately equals 21.2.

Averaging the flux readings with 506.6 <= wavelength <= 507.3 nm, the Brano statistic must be 22.2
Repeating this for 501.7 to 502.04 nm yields 22.8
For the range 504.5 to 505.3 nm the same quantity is 23.1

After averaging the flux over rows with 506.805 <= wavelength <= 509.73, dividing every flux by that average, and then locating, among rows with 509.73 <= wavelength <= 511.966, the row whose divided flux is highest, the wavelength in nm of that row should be 511.671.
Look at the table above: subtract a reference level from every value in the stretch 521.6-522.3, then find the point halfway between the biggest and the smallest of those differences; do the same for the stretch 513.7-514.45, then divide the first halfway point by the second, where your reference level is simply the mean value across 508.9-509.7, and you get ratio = 1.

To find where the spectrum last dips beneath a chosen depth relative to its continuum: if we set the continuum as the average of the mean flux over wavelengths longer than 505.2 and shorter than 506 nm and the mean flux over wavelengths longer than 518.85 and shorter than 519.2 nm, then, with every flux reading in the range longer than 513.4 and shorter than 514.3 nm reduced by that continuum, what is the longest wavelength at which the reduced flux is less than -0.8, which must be 514.270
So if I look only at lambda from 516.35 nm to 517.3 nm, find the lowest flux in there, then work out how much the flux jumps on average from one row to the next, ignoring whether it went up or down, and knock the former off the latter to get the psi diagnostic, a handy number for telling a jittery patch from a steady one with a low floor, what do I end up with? -19.0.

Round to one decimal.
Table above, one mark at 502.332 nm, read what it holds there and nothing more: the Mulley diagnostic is 22.9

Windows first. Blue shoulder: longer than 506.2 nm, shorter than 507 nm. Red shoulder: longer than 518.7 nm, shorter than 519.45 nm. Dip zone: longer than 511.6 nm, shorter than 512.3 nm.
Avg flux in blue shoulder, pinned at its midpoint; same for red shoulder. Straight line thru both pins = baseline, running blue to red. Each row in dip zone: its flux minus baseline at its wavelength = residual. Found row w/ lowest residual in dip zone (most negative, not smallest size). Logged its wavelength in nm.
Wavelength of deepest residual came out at 512.143 nm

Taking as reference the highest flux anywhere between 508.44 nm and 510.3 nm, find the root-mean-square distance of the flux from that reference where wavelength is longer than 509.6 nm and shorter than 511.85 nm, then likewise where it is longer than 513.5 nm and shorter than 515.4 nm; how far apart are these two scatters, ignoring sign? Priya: 1.2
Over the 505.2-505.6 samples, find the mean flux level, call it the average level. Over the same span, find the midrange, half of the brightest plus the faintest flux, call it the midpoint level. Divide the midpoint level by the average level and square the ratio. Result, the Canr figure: 0.99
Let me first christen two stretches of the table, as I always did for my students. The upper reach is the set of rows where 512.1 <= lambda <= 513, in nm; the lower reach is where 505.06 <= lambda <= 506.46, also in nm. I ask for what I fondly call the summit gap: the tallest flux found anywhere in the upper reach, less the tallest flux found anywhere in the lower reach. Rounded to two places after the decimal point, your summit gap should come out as -1.40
